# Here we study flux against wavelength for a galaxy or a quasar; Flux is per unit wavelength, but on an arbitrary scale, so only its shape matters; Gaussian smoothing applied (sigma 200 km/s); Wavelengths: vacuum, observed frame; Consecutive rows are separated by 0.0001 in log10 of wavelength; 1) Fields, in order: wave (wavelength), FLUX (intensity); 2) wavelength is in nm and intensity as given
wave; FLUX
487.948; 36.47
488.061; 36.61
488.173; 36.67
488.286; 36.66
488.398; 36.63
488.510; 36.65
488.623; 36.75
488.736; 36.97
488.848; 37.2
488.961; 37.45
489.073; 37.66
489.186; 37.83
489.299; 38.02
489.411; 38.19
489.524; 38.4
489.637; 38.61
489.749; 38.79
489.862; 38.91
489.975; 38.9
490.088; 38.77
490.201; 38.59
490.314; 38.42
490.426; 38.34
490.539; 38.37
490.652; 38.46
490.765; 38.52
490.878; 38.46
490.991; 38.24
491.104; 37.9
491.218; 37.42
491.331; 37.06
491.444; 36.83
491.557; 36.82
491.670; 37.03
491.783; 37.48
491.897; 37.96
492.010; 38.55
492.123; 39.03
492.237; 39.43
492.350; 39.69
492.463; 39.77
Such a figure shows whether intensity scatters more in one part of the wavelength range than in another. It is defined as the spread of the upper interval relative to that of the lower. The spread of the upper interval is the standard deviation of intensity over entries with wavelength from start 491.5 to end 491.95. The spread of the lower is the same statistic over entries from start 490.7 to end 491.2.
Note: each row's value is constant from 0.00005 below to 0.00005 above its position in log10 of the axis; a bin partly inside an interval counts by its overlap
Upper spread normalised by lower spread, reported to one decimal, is 1.8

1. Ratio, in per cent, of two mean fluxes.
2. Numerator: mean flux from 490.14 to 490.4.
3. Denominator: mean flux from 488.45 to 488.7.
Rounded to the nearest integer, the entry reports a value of 105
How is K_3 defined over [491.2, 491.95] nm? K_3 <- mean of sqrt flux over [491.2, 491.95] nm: 6.10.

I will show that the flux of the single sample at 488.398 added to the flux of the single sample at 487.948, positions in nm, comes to 73.1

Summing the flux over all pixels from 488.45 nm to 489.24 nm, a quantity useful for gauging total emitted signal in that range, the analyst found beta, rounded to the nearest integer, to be 261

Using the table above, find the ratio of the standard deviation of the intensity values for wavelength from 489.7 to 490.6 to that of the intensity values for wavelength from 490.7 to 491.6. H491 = 0.3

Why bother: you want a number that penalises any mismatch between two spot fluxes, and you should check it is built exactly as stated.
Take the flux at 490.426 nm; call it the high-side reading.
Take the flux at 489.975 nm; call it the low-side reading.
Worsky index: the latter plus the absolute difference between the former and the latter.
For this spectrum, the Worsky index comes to 39.5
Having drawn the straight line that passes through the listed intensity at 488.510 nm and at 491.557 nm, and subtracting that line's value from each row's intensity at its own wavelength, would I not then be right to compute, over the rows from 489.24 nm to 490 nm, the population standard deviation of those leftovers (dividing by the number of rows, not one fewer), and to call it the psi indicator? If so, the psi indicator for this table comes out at 0.31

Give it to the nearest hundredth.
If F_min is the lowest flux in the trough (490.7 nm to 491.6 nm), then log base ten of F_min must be 1.57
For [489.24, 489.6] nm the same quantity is 1.58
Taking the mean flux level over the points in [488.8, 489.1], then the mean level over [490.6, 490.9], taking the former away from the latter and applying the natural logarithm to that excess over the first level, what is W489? 0.04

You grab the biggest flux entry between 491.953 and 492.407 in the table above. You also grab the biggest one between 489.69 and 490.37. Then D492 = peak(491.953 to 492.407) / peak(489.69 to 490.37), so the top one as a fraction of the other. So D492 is 1.02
